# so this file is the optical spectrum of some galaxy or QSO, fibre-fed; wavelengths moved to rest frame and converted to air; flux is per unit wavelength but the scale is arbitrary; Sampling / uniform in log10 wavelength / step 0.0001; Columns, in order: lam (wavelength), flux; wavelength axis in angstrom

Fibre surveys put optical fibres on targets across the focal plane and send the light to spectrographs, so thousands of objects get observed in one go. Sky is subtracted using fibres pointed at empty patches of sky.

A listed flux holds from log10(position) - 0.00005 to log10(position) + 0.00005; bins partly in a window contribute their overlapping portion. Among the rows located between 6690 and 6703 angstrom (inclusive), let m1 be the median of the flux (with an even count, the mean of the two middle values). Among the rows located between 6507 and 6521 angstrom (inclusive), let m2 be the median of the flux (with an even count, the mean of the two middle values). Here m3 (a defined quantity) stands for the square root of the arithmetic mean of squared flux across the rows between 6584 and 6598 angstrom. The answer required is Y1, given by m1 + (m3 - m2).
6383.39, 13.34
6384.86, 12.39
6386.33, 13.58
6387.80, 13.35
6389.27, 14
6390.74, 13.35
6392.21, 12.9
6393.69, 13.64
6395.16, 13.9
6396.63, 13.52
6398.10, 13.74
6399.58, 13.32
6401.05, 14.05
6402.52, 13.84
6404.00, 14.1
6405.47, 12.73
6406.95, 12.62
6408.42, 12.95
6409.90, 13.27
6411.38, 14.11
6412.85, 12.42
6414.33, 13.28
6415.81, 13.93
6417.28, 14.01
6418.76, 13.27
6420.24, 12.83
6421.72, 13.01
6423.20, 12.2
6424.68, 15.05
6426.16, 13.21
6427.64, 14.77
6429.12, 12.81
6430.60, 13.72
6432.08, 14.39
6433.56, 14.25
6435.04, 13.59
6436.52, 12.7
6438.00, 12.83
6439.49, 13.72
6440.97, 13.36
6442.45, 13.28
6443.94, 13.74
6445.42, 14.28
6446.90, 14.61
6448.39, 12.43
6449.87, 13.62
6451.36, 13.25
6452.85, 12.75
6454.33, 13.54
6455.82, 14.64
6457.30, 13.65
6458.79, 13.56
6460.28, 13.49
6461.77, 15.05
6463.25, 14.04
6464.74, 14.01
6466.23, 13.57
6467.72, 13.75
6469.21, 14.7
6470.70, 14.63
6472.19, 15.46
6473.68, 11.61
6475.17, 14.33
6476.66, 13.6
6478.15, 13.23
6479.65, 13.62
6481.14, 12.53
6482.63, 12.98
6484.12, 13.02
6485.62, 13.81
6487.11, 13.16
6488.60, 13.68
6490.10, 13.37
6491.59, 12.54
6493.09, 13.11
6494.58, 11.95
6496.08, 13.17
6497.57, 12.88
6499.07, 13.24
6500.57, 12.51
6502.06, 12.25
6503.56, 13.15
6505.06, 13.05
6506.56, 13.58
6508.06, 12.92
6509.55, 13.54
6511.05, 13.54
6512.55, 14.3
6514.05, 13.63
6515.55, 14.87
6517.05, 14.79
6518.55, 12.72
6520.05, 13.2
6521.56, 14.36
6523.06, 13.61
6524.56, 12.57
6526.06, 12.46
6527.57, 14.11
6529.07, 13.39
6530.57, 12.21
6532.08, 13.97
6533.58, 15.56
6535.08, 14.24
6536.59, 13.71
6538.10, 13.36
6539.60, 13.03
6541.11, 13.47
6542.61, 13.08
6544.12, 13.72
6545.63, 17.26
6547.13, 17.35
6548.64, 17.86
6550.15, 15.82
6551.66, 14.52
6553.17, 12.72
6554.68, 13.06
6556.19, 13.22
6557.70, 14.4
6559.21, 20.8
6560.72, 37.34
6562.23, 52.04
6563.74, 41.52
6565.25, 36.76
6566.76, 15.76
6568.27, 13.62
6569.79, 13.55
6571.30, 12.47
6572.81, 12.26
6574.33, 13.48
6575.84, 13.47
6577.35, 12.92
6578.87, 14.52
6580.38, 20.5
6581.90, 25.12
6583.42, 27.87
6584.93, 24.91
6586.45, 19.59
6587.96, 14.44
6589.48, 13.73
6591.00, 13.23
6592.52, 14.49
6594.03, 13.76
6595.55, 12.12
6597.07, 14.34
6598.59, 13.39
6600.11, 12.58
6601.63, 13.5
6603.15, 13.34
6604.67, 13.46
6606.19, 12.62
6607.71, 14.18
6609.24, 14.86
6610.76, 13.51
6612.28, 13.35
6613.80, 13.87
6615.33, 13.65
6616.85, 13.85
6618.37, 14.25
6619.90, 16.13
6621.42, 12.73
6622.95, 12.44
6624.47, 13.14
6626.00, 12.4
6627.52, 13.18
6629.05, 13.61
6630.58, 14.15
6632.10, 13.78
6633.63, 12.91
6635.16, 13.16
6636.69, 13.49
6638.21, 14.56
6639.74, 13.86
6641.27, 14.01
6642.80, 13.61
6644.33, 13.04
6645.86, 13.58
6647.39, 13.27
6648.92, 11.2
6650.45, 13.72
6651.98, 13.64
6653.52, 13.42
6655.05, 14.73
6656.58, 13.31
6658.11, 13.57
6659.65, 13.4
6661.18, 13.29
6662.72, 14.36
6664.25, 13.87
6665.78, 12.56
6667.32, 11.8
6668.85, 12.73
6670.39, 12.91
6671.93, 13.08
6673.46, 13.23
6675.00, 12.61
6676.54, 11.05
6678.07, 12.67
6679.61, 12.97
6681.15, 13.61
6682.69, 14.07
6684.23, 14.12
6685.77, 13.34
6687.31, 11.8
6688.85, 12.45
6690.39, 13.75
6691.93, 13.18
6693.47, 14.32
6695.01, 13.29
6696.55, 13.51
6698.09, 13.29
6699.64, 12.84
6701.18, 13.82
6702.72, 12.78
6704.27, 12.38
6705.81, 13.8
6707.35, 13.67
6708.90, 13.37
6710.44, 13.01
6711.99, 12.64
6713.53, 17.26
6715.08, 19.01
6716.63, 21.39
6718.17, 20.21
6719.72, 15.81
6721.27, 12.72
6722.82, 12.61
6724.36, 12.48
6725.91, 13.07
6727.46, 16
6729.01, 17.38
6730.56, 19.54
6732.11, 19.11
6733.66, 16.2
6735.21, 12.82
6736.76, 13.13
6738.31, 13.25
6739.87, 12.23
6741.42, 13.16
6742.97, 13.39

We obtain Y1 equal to 15.8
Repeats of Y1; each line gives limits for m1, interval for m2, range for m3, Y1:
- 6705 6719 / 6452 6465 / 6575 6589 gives 20.1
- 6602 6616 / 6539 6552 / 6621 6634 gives 12.2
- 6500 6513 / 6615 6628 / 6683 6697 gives 13.3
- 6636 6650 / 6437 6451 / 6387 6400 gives 13.5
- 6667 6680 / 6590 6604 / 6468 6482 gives 13.1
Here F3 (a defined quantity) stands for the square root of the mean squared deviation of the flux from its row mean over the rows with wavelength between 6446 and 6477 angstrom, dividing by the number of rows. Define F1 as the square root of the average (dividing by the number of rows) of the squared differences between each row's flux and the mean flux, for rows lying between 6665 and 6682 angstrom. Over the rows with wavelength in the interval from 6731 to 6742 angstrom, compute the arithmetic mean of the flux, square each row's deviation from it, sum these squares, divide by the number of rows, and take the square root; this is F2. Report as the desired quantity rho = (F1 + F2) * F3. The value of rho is 2.6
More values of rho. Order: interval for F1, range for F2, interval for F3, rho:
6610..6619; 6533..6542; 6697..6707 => 0.6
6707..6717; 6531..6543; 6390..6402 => 1.4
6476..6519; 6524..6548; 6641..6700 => 1.7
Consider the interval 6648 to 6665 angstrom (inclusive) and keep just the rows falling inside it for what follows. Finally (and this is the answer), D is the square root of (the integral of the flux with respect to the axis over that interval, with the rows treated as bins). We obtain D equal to 15.1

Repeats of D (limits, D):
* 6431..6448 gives 15.3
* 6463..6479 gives 14.9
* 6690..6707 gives 15.1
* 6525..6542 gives 15.2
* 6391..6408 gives 15.1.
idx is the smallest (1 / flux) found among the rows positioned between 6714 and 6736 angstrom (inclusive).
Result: 0.047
